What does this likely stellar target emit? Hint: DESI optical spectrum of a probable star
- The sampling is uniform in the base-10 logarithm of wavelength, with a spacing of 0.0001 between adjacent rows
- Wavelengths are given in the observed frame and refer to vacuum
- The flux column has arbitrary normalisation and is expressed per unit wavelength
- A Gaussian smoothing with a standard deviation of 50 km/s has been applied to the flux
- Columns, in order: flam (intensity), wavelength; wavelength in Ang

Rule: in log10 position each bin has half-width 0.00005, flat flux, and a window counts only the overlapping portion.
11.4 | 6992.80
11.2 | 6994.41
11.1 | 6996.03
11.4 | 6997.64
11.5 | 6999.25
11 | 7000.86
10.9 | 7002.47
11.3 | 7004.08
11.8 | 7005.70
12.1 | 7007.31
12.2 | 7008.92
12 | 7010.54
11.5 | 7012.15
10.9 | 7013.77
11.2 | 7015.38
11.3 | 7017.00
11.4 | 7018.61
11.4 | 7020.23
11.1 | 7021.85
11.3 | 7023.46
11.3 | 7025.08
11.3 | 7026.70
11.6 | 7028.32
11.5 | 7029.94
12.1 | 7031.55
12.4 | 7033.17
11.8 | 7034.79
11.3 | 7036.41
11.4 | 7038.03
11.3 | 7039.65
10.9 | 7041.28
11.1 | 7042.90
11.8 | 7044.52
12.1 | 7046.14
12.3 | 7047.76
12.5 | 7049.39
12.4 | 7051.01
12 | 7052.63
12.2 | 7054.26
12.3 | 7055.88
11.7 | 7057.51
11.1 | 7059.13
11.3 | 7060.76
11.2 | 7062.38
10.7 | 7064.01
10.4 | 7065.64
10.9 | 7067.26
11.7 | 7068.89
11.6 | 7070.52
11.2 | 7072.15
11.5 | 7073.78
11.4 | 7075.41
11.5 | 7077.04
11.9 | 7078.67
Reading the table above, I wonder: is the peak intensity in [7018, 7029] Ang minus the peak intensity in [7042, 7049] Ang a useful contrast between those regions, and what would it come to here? -0.70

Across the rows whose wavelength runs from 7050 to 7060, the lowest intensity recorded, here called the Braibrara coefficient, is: 11.1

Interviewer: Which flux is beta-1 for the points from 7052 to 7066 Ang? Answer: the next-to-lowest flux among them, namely 10.7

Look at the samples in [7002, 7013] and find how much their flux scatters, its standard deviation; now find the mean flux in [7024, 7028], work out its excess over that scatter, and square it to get 118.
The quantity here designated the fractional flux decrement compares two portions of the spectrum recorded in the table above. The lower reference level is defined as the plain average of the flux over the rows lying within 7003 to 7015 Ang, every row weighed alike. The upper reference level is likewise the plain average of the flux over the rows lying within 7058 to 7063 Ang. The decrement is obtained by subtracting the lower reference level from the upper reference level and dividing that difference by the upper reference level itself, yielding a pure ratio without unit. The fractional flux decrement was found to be -0.04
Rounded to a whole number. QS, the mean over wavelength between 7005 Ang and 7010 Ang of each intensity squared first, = 145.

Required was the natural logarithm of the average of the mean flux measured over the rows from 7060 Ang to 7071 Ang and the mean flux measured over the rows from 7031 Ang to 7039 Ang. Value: 2.44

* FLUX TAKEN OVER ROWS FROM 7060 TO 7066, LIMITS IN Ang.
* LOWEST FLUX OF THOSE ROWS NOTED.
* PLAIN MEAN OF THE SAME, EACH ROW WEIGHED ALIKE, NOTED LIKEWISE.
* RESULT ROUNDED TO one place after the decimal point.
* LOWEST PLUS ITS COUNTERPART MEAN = 21.3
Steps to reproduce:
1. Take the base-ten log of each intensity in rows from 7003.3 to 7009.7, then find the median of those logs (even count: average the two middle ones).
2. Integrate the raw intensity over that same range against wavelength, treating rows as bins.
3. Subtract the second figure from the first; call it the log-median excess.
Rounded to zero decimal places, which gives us -75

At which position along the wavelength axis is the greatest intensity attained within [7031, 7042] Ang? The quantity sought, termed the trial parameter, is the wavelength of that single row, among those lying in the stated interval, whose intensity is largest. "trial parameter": 7033.17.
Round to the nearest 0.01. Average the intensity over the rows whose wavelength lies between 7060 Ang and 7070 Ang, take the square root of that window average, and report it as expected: 3.32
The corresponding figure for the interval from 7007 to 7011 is 3.48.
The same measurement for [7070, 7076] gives 3.38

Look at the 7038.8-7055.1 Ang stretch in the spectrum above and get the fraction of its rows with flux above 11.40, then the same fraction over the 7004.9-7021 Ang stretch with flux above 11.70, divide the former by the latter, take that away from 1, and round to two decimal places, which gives -0.75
